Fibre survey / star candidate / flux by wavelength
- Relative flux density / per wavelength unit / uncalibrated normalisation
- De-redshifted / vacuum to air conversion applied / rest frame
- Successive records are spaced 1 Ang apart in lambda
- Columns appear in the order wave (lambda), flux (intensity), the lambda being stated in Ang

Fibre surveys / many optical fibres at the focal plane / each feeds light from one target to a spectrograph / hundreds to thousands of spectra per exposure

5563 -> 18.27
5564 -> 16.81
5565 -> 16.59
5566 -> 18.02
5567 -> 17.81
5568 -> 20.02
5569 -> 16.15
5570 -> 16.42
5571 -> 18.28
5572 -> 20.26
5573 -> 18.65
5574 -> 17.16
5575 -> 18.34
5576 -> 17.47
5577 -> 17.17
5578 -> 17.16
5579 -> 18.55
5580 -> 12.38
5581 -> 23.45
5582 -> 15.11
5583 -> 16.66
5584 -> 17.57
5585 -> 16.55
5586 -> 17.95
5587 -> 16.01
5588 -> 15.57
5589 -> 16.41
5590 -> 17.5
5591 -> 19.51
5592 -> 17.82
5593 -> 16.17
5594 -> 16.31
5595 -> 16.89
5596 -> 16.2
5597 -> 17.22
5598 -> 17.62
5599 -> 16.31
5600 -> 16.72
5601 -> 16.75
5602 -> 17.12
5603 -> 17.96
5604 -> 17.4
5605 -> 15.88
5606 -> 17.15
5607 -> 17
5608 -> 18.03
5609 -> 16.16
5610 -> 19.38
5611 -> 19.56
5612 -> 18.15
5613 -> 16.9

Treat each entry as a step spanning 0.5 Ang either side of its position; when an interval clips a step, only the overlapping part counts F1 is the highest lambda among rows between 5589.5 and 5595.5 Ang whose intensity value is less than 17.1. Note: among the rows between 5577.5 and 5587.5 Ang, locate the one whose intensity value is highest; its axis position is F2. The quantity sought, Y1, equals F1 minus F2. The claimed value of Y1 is 14 Ang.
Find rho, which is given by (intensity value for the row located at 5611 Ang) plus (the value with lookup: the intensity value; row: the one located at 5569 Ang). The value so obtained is 35.7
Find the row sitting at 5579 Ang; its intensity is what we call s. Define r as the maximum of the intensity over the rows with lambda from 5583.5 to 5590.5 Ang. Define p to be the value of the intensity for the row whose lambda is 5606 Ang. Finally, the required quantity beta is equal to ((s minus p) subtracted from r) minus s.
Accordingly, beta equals -2.0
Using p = 17.15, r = 17.95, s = 18.55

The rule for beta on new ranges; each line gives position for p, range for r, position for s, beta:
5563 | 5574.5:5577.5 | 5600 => 3.2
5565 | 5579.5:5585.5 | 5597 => 5.6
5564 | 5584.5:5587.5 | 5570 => 1.9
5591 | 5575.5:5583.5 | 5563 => 6.4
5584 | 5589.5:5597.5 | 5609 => 4.8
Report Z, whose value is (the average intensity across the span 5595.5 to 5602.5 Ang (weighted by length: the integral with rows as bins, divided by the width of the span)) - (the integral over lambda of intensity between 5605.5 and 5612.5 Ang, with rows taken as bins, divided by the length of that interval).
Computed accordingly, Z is -1.1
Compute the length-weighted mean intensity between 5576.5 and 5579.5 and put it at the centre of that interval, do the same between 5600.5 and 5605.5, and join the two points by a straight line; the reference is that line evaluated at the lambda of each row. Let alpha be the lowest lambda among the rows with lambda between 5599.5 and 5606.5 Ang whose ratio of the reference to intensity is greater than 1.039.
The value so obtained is 5605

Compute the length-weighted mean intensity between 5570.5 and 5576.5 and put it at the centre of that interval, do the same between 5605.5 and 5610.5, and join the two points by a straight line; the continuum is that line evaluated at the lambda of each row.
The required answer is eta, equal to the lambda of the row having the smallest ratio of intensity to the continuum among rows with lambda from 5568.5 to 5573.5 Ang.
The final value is 5569 Ang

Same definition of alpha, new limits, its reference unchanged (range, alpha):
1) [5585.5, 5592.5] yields 5587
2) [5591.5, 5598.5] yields 5593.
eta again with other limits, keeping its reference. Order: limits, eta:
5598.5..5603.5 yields 5599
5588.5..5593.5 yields 5593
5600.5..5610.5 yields 5605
